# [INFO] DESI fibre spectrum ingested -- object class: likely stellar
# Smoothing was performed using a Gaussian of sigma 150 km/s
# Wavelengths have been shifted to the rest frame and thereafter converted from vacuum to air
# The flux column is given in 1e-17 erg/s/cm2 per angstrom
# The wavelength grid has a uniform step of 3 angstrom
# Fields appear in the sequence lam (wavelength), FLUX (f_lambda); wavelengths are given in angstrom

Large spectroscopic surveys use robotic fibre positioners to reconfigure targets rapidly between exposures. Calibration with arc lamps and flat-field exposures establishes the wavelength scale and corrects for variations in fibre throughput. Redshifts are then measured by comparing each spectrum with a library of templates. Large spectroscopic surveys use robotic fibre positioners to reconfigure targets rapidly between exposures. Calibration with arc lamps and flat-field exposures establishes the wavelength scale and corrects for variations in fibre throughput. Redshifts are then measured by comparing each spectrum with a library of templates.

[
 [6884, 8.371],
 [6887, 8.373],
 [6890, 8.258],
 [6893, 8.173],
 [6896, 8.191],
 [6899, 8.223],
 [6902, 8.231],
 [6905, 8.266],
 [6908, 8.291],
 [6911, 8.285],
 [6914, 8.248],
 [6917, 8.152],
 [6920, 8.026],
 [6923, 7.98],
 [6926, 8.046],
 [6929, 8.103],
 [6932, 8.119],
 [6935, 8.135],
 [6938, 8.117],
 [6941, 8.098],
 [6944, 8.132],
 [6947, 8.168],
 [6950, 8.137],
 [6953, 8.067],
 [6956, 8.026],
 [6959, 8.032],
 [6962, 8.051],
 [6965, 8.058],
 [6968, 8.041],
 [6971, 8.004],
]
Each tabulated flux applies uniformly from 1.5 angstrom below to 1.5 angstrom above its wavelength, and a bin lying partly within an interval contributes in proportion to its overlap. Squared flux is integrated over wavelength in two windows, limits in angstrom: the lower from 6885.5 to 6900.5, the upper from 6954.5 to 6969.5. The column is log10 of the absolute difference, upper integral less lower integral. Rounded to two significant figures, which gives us 1.7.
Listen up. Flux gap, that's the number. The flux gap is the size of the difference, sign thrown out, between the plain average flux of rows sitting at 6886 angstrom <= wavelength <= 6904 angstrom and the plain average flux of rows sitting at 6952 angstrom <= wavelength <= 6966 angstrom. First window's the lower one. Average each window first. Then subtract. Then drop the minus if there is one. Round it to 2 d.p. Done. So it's 0.19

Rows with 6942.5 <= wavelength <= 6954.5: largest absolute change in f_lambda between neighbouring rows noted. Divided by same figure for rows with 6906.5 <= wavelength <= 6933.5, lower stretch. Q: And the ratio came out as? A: 0.56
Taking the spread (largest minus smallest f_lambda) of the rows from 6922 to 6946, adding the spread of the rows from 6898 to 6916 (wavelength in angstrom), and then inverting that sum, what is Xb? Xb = 4.5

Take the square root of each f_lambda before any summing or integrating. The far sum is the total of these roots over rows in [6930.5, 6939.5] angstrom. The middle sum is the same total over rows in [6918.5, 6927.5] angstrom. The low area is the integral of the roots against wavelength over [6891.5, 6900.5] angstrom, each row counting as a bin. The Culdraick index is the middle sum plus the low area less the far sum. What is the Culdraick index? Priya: 25.7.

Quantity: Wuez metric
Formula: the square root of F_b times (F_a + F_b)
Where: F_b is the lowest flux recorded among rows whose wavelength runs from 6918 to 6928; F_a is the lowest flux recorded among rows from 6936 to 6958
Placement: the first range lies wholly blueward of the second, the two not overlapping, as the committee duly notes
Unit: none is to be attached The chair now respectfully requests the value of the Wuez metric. 11.3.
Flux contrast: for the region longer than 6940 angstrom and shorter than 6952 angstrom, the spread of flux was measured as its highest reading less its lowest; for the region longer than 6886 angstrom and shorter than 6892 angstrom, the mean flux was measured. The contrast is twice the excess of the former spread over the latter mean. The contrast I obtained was -16.5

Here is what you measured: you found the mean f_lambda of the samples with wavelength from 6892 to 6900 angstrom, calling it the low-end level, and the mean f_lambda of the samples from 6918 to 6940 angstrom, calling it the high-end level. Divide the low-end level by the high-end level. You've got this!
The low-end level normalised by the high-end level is 1.01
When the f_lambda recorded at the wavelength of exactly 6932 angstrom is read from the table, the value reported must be 8.119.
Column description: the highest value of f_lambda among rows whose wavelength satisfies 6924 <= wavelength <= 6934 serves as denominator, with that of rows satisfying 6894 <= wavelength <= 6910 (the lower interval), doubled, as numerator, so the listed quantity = 2.04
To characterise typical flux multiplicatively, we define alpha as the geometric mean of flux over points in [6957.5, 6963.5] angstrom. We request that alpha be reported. 8.04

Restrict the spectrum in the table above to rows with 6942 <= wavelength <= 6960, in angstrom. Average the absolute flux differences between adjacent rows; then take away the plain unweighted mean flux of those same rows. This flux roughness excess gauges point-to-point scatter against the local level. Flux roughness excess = -8.06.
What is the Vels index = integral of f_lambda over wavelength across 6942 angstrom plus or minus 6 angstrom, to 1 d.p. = 97.5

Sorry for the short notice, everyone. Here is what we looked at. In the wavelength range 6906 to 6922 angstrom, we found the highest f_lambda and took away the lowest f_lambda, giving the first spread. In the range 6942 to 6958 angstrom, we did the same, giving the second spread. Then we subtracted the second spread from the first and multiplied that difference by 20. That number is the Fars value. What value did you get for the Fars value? 2.5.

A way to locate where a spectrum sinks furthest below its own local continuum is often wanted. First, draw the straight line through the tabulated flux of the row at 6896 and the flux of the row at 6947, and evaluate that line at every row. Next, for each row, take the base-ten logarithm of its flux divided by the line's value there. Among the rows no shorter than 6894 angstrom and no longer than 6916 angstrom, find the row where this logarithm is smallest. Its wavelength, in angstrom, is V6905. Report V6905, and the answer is 6896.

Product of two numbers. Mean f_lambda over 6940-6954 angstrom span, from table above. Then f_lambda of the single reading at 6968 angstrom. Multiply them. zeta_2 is 65.3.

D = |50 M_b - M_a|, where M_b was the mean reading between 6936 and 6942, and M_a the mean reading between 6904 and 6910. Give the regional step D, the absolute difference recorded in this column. 397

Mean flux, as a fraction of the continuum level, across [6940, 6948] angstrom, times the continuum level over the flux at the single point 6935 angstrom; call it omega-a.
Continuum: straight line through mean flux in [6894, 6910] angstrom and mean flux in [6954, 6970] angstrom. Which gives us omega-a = 1.003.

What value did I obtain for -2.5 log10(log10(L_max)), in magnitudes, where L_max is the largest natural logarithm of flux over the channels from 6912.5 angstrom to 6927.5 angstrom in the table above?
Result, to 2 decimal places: 1.22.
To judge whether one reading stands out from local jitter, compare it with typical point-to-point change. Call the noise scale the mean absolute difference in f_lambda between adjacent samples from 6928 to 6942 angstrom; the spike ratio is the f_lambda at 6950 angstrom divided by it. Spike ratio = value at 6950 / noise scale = 472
